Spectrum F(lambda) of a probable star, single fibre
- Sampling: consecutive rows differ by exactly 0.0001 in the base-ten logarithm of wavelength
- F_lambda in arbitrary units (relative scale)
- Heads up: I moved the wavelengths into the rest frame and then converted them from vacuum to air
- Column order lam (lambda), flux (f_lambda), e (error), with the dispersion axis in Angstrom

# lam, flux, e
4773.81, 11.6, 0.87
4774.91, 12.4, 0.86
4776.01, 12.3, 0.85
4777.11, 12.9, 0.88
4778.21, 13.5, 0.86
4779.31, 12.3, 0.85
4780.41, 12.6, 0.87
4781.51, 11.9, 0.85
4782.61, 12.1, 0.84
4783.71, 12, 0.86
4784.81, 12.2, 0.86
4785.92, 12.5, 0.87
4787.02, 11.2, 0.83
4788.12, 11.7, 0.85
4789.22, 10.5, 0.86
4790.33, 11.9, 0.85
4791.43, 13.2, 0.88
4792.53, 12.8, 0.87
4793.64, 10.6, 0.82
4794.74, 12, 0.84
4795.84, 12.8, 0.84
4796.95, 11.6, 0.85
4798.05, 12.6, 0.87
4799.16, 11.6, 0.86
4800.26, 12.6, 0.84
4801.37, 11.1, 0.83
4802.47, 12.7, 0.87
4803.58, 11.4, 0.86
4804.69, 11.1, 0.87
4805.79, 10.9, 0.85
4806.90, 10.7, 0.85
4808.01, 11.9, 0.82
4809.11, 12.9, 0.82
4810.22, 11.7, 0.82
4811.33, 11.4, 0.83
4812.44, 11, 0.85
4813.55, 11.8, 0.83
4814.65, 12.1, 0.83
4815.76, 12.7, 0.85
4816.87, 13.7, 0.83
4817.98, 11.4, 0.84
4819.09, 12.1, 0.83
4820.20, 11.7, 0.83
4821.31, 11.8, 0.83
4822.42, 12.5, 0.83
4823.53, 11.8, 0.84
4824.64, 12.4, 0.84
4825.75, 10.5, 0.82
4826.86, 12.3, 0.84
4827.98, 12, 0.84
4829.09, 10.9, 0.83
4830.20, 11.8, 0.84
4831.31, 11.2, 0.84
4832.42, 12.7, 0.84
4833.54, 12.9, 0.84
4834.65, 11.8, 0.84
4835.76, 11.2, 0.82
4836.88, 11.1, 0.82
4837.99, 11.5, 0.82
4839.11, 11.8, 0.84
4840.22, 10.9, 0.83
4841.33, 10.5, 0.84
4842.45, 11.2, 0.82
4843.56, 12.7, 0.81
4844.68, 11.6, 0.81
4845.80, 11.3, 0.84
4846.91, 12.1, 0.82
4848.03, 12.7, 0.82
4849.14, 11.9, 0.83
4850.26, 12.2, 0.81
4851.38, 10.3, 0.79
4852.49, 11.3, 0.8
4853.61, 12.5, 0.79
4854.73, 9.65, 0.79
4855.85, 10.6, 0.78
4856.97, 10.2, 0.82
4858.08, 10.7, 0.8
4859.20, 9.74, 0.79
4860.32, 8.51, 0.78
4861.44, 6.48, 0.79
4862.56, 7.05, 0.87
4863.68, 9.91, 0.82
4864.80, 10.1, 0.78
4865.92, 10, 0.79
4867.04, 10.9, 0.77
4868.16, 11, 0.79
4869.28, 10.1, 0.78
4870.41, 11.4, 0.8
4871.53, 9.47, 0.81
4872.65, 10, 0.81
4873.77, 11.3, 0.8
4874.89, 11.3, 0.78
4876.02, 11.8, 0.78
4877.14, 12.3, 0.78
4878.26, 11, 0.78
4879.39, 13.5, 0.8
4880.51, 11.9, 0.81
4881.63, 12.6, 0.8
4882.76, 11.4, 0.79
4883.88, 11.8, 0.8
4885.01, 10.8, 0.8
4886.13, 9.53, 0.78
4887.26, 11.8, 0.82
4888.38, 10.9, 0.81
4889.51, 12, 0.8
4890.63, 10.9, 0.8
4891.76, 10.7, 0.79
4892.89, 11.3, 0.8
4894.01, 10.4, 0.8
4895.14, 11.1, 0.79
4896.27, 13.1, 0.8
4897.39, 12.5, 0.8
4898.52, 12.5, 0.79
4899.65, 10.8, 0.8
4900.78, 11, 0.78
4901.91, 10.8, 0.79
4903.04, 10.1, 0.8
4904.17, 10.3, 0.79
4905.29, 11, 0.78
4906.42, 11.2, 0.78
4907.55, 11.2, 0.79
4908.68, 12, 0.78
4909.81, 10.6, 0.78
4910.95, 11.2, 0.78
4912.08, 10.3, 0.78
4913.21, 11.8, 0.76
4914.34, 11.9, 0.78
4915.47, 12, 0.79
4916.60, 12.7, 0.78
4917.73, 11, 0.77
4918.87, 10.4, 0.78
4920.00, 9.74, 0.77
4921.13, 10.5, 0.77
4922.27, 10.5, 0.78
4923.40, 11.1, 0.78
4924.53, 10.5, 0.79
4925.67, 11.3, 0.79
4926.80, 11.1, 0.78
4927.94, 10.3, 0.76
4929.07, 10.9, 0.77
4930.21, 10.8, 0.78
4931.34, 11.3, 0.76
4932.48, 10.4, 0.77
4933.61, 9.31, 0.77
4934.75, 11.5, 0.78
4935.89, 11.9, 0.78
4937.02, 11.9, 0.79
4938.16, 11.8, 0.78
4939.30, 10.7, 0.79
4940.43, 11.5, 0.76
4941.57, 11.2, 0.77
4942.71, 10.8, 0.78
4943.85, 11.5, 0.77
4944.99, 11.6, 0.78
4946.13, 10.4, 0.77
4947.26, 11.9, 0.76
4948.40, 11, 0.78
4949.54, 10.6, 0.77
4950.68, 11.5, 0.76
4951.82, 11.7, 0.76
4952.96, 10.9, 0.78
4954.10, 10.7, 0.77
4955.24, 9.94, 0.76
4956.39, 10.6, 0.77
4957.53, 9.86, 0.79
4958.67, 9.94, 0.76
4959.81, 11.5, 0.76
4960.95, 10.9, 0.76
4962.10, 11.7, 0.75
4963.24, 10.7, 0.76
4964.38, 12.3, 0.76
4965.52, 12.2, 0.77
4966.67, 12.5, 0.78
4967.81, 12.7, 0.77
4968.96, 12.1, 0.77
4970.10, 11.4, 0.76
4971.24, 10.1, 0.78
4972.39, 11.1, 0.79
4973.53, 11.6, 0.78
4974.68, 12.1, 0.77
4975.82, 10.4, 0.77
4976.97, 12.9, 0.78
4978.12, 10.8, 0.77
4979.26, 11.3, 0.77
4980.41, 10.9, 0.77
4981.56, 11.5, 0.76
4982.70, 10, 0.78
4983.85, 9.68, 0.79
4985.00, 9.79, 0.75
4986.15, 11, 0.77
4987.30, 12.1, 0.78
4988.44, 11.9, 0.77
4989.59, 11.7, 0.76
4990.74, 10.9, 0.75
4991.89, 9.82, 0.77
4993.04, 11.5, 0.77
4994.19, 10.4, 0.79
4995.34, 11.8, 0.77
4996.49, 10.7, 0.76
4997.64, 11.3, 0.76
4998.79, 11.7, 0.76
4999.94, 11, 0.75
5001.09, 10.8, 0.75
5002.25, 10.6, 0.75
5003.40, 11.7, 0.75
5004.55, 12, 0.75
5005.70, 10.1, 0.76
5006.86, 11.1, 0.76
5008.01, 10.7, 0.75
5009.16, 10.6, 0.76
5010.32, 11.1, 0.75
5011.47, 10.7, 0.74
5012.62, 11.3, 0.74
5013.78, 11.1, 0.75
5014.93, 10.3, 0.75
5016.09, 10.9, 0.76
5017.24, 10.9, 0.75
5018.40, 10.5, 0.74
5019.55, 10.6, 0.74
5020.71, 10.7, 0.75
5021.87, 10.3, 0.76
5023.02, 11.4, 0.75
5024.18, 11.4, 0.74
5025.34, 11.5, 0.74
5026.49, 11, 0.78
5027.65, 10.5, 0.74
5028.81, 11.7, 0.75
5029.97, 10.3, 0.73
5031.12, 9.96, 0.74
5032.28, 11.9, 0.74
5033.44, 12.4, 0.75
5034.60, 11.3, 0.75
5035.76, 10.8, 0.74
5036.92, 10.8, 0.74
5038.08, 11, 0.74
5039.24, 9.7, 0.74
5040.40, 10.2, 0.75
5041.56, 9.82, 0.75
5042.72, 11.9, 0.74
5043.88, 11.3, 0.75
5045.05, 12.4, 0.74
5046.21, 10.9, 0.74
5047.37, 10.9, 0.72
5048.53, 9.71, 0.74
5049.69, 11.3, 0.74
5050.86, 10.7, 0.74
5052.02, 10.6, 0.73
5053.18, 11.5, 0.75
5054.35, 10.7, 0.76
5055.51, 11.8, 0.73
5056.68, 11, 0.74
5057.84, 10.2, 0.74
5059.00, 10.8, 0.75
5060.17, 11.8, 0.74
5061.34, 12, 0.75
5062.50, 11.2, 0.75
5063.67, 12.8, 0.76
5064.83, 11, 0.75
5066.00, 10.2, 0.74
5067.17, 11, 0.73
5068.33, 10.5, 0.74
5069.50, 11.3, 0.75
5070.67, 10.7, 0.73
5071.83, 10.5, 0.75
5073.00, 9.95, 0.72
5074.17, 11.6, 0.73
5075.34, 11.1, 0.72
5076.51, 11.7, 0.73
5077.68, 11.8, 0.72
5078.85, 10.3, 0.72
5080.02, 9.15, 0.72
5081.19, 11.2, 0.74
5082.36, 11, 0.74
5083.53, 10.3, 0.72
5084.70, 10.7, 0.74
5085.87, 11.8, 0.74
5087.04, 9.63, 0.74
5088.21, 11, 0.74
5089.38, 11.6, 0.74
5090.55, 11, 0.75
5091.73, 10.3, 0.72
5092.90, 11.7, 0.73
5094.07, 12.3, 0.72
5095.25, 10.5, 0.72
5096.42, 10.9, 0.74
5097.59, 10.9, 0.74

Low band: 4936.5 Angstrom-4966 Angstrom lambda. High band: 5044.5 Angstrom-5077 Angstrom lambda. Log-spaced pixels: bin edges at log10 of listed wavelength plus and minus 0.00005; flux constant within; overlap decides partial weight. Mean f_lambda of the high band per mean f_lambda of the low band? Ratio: 0.99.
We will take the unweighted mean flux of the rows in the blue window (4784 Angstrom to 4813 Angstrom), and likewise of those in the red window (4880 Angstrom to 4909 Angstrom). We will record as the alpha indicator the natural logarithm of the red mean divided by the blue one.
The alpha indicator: -0.04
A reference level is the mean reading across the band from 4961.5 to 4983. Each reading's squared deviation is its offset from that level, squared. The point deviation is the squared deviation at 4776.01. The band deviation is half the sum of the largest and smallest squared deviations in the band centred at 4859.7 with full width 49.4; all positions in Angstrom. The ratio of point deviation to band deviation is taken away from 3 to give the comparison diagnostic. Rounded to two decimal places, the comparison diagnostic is 2.95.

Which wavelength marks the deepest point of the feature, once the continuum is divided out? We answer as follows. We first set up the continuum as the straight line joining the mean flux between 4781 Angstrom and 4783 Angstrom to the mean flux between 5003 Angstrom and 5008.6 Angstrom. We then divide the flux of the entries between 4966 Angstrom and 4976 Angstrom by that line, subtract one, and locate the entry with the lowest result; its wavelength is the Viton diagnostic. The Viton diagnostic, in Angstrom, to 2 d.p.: 4971.24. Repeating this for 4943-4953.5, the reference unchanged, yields 4946.13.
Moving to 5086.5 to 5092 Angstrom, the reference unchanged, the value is 5087.04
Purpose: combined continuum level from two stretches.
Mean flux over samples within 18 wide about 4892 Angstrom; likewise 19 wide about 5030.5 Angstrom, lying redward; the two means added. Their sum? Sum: 22.3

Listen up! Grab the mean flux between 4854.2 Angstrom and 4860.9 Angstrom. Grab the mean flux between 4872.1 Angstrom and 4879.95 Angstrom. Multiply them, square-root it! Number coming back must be 10.7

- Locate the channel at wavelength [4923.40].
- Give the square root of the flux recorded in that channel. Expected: 3.33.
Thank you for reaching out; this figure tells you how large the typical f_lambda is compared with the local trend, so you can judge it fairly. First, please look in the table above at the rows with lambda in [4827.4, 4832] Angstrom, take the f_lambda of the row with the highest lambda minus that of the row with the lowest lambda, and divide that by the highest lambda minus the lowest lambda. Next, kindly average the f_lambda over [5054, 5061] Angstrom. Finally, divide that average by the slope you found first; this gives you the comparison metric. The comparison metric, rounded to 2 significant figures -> -46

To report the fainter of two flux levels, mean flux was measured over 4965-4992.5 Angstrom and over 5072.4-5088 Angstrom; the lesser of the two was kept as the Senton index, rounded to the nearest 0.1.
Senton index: 10.8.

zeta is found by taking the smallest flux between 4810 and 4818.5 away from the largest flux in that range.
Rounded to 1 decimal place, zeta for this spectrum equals 2.7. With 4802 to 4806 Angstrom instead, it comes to 1.8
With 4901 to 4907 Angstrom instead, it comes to 1.1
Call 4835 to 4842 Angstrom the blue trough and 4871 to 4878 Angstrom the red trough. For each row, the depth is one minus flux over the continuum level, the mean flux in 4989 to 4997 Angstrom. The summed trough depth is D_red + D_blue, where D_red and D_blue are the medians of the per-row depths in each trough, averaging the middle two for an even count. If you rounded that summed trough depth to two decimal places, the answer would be -0.05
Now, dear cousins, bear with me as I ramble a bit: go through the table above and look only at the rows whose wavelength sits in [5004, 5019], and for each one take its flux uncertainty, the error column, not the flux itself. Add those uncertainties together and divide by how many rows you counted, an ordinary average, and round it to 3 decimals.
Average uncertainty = 0.751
